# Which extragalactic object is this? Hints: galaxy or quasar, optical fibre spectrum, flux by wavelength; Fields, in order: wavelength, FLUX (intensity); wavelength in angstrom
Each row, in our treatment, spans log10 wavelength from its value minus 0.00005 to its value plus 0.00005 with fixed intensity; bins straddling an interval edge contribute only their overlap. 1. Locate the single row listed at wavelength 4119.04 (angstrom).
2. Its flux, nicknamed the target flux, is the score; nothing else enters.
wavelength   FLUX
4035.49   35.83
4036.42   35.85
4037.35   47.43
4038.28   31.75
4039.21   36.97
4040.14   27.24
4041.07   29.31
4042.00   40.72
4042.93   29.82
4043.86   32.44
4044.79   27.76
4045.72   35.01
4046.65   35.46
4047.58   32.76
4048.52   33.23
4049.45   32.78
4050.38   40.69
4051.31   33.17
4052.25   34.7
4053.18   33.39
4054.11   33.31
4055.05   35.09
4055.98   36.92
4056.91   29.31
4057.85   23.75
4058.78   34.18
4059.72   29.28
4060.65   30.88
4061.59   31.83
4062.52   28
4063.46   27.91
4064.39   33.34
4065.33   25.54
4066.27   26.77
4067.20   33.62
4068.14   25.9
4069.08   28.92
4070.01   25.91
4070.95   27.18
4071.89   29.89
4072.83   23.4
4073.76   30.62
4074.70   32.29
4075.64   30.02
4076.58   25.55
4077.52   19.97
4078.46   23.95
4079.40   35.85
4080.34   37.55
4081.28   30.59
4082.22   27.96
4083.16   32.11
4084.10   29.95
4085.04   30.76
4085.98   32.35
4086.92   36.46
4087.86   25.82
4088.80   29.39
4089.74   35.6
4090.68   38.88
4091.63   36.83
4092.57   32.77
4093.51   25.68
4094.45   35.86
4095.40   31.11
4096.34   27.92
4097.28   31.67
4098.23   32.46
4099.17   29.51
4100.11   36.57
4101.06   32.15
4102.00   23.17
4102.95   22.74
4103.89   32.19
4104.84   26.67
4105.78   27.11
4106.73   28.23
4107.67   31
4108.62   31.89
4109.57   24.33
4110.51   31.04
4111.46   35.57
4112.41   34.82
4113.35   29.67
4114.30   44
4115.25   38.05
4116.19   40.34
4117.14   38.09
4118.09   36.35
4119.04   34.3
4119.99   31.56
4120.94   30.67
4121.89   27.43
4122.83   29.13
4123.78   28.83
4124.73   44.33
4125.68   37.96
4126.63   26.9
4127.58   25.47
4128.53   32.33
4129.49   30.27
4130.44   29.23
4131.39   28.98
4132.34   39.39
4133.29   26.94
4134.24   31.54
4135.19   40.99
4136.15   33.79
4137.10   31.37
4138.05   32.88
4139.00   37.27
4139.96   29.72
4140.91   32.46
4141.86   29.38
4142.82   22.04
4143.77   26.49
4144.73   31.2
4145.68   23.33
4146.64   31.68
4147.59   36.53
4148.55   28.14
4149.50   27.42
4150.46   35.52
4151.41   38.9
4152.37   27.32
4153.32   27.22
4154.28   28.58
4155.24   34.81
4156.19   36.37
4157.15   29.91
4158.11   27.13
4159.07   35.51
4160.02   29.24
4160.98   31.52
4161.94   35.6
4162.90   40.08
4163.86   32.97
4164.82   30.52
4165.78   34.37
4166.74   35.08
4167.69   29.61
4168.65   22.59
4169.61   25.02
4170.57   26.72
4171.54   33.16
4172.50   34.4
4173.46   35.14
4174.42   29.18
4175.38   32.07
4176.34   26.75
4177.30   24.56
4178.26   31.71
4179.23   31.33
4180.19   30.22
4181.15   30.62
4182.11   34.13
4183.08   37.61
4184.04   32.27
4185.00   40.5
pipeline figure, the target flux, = 34.3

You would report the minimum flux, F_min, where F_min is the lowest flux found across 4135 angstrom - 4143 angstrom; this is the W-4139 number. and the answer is 22.04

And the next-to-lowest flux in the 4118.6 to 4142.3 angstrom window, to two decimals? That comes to 26.90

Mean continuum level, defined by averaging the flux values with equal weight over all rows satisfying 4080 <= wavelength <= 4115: 31.4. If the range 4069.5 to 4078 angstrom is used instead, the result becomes 27.2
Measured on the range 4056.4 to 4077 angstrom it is 28.8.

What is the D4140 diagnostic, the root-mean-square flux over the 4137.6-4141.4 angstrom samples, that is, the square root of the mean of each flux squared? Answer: 33.2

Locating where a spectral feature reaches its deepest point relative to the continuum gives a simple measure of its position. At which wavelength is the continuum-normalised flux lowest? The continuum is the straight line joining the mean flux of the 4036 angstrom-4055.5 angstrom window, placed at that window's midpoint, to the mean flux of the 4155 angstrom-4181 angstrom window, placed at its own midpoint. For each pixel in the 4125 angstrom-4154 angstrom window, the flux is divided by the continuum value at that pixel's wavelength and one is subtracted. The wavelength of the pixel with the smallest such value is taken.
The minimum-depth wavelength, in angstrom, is 4142.82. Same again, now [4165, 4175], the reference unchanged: 4168.65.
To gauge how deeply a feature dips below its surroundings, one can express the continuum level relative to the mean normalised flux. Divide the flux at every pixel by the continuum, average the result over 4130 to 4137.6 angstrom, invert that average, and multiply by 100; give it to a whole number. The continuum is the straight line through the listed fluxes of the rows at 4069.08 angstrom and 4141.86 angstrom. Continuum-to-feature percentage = 89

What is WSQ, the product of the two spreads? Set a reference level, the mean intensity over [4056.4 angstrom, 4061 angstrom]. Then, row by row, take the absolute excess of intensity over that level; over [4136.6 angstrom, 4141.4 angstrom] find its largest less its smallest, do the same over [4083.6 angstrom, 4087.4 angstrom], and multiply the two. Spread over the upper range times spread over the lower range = 49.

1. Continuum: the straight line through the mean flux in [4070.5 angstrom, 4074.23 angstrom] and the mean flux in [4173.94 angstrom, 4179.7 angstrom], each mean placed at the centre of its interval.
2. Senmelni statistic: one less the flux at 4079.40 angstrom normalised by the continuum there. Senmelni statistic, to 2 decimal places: -0.29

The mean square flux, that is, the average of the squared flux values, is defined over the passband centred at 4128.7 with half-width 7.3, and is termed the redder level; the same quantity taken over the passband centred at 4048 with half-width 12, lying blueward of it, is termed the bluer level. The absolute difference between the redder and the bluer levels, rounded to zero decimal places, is 93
